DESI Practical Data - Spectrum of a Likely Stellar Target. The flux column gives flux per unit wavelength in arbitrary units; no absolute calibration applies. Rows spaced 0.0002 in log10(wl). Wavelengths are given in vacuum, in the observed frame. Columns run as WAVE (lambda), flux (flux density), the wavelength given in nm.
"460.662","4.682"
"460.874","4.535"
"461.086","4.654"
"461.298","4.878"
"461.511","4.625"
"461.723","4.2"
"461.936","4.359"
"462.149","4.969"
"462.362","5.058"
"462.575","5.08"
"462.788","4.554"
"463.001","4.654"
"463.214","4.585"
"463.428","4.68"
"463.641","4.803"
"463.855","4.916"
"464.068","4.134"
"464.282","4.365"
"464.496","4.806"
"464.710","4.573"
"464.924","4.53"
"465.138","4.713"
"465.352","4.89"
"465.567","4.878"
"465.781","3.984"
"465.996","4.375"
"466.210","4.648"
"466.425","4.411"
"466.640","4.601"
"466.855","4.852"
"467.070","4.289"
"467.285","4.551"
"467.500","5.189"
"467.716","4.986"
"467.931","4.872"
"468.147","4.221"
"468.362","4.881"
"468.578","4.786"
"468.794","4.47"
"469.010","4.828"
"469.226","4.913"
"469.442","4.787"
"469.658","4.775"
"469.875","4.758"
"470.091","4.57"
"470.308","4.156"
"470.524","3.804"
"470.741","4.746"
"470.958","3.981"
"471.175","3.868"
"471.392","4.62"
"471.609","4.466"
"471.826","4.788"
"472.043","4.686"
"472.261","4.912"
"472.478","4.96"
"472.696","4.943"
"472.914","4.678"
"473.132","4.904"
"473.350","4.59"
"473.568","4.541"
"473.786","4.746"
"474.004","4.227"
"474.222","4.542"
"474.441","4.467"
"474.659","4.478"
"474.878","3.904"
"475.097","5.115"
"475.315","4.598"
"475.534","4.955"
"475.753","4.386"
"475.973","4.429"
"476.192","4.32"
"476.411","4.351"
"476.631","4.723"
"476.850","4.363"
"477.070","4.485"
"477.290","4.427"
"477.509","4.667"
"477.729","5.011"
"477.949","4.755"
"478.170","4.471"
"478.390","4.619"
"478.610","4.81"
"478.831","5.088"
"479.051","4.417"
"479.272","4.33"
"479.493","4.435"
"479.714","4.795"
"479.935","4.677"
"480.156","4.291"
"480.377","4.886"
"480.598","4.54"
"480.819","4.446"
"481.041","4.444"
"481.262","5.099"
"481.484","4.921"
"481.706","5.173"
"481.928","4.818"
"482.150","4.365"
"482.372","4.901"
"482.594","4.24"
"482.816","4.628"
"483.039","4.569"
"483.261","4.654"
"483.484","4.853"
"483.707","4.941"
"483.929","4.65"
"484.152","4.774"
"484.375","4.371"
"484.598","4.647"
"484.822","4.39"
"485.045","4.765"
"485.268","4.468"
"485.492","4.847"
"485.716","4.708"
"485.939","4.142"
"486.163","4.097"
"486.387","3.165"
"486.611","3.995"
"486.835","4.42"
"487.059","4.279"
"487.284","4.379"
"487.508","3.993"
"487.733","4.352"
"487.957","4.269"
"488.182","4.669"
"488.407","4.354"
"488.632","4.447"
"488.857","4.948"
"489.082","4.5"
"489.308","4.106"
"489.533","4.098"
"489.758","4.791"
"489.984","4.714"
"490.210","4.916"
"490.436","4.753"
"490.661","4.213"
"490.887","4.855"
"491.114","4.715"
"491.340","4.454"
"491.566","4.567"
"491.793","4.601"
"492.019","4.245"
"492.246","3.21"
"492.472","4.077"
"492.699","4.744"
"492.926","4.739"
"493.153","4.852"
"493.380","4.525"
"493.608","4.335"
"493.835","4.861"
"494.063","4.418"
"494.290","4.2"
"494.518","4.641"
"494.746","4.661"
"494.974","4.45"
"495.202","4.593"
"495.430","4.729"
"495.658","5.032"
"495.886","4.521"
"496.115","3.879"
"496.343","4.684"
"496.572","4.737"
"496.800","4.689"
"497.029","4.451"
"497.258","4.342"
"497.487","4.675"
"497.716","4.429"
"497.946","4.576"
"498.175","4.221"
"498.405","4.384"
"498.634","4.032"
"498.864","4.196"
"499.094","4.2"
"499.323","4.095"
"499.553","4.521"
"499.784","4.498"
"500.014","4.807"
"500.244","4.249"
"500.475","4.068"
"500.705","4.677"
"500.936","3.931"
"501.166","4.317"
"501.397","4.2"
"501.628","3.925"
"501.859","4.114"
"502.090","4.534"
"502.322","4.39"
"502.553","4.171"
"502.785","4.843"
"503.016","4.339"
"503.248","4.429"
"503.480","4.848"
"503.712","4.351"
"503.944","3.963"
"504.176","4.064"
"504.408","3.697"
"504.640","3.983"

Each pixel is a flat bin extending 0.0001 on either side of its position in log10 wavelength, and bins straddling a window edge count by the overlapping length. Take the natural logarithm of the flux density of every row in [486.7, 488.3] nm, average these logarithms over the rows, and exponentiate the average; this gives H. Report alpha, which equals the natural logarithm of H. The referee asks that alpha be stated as 1.47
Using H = 4.3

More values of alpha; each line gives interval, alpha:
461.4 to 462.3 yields 1.51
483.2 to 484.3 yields 1.56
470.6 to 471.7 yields 1.46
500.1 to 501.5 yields 1.44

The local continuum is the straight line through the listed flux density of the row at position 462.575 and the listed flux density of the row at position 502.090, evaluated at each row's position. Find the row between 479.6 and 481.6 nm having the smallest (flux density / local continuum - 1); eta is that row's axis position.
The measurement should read 480.156 nm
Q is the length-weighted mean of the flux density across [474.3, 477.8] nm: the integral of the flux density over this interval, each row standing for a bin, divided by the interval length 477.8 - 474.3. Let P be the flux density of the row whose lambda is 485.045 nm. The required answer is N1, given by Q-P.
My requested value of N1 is -0.23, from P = 4.765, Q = 4.54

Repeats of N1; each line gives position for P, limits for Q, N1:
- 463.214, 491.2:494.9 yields -0.14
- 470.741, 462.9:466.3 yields -0.15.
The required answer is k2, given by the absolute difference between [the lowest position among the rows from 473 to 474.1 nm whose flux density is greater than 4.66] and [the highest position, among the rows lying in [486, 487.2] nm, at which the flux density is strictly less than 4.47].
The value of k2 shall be 13.93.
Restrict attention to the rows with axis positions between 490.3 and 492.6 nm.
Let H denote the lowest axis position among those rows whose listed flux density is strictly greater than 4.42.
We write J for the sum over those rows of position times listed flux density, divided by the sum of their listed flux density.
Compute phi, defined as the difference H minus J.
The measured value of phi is -0.97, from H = 490.436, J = 491.41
